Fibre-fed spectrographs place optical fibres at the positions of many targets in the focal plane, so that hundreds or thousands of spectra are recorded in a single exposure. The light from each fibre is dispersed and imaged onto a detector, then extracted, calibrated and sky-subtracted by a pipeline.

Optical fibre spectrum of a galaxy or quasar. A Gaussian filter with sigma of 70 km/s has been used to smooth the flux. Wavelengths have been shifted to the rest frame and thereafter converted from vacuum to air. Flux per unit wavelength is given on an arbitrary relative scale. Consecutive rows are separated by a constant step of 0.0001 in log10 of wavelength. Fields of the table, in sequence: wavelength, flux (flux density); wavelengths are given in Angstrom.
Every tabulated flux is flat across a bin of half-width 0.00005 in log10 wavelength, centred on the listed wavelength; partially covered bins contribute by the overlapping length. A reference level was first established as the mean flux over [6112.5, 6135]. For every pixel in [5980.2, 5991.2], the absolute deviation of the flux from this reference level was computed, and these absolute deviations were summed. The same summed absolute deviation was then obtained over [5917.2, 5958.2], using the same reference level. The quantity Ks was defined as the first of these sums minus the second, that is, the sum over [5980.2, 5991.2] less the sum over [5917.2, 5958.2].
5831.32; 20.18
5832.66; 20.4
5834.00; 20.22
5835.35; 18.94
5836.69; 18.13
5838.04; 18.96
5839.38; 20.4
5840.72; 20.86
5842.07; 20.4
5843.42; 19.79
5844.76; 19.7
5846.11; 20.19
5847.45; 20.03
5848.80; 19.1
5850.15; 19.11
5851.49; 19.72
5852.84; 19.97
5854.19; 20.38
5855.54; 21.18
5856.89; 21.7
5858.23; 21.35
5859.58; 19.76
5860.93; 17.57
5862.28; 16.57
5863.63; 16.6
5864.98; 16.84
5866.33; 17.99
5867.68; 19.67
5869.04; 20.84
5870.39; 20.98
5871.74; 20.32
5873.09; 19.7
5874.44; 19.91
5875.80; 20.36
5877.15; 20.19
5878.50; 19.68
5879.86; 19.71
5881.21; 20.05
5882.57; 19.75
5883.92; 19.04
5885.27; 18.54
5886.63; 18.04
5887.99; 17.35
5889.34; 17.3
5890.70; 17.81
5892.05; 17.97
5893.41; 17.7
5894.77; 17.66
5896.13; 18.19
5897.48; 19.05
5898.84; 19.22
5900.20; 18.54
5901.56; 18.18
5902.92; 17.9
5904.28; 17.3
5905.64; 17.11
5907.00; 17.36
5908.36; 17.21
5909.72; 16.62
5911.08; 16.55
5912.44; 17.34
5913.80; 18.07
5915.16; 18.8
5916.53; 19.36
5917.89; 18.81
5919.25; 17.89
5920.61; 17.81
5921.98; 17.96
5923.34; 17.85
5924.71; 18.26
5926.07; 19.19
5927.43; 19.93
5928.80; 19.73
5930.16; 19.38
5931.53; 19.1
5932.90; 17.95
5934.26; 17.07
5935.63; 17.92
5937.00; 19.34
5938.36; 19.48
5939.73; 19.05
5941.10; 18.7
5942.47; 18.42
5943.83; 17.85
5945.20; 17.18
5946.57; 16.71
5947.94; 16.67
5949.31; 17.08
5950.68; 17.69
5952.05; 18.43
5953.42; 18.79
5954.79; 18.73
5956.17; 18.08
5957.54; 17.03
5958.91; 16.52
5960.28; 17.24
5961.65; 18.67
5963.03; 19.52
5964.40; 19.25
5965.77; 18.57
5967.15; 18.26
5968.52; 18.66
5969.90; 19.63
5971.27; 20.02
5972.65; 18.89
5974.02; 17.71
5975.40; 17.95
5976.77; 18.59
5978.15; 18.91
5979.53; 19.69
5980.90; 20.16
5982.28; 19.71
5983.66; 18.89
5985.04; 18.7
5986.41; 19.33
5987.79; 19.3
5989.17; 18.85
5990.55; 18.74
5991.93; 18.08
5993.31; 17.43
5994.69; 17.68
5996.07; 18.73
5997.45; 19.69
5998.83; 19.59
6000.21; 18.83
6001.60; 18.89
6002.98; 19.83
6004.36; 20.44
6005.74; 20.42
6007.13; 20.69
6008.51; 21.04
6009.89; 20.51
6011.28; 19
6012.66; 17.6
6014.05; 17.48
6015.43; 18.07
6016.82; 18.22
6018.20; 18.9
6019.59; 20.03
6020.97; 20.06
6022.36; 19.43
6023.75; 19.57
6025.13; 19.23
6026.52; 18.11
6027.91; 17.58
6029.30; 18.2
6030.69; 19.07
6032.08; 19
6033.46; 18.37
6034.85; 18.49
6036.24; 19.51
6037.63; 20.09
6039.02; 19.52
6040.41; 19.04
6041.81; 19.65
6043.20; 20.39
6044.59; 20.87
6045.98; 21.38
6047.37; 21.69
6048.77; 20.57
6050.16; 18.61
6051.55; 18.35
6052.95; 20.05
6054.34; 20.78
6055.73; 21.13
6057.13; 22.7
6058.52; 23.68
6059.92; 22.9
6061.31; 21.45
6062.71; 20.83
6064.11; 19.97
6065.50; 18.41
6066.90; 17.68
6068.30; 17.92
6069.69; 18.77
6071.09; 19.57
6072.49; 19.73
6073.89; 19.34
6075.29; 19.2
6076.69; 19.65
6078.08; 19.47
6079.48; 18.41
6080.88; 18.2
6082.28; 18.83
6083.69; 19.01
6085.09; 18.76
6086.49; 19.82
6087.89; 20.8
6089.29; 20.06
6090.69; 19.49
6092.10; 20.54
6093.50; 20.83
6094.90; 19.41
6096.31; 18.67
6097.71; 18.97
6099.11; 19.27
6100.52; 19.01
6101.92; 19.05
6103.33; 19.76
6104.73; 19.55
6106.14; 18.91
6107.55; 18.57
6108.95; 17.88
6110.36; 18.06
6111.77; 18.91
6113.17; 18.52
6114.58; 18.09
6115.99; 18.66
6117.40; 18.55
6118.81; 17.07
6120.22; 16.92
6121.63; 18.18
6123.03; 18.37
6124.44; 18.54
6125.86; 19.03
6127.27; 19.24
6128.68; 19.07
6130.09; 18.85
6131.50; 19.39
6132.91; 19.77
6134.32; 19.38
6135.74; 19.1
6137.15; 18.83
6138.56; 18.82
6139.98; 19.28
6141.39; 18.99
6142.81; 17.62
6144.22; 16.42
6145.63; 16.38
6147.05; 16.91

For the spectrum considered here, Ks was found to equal -19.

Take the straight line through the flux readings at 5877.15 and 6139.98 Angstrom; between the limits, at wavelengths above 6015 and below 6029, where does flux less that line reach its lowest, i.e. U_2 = 6027.91 Angstrom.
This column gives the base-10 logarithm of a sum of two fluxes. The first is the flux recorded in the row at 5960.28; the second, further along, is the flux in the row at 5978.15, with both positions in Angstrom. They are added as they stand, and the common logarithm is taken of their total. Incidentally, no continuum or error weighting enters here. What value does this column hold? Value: 1.558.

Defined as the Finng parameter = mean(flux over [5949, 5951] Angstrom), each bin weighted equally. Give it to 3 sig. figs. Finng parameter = 17.4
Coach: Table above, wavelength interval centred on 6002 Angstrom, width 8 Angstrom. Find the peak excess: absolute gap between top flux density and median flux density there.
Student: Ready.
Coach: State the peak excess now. 0.73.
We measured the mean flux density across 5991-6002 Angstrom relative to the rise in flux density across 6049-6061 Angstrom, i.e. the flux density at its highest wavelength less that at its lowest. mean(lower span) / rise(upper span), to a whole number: 4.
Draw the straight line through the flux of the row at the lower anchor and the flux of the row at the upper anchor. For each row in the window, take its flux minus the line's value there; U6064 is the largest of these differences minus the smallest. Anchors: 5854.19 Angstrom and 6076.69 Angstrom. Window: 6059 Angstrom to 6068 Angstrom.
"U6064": 5.2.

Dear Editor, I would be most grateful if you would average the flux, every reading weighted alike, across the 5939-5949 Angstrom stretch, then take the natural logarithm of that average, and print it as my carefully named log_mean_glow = 2.88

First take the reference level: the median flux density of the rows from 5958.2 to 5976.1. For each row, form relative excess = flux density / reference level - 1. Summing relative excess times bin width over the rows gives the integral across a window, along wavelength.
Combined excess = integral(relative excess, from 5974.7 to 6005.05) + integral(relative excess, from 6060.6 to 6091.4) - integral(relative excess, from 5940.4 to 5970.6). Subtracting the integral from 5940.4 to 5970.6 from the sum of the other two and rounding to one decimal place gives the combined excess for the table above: 2.6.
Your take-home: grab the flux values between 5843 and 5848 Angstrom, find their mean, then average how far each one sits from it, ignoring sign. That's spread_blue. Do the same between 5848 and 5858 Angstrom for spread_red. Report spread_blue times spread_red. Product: 0.14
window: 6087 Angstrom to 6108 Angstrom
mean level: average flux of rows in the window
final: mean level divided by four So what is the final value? 4.9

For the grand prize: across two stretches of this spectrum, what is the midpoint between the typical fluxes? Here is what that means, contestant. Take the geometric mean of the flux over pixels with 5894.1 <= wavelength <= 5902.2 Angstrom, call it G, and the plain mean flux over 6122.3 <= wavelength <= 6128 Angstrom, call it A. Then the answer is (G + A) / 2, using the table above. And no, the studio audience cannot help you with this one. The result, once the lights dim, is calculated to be 18.6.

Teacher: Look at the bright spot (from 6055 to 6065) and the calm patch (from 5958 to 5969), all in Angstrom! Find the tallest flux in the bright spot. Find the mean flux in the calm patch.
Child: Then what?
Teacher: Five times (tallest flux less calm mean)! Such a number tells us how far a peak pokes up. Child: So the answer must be 27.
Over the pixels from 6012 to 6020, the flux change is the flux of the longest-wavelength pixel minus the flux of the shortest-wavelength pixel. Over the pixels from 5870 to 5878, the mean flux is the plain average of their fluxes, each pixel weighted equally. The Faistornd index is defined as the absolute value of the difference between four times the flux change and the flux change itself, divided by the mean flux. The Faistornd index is 0.36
